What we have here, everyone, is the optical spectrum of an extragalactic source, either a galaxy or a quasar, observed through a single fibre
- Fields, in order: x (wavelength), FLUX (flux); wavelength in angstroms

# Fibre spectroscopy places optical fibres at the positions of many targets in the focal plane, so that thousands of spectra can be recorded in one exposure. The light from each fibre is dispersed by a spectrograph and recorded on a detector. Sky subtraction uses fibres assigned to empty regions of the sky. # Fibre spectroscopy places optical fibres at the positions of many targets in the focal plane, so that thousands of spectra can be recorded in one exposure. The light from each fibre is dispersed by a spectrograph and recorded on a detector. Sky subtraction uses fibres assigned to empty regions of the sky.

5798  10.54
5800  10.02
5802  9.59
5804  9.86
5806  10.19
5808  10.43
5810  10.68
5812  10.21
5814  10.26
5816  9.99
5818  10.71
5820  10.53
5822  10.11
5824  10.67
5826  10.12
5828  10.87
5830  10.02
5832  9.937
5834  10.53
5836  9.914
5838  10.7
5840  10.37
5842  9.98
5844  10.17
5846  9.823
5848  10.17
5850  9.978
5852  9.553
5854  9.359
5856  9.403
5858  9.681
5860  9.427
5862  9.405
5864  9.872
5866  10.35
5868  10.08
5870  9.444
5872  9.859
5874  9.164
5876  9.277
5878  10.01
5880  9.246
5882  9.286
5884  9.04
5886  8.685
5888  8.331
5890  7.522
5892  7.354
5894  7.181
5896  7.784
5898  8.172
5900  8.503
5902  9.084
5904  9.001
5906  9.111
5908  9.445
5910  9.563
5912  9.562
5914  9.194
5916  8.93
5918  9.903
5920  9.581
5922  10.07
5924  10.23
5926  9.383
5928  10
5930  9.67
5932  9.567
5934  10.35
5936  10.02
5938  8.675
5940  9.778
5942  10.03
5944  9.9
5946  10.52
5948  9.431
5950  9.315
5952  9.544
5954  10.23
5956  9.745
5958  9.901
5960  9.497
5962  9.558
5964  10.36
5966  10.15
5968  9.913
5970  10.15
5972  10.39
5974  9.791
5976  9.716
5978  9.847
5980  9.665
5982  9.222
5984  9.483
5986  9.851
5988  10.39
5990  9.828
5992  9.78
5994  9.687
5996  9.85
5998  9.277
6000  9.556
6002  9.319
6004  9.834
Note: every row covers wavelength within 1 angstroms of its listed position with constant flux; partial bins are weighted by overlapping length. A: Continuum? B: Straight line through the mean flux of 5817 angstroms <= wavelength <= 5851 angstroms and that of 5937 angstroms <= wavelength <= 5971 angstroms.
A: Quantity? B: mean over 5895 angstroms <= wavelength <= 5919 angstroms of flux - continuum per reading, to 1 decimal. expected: -1.0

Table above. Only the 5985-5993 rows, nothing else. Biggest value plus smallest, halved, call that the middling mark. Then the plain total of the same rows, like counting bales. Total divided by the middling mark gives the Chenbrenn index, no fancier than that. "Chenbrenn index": 3.951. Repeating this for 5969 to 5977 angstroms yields 3.984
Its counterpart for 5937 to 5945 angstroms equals 4.104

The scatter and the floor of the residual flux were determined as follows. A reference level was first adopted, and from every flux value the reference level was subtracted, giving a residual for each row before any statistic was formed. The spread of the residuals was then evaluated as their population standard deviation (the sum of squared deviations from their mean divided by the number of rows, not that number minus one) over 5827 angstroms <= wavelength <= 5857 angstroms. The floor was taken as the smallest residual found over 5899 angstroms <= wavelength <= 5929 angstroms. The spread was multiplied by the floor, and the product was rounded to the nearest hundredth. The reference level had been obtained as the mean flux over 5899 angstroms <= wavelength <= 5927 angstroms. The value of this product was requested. -0.38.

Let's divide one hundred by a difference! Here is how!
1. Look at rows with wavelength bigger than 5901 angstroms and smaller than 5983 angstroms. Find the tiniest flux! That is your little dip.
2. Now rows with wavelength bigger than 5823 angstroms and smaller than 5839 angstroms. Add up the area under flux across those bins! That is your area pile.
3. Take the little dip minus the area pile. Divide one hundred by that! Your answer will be -0.64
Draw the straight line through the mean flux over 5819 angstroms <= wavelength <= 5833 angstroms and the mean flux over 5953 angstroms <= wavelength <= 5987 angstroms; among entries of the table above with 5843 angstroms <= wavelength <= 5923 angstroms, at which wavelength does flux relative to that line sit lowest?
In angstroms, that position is 5894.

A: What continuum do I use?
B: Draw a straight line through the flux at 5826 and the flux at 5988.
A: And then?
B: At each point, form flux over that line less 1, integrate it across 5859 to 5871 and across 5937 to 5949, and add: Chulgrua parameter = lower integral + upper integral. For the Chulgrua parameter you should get -1.19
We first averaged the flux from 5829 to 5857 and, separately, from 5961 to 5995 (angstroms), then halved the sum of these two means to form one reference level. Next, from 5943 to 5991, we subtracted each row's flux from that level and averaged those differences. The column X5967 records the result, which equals 0.08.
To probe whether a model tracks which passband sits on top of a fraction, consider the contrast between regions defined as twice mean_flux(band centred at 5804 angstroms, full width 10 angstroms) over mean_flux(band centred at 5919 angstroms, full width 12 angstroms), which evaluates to 2.08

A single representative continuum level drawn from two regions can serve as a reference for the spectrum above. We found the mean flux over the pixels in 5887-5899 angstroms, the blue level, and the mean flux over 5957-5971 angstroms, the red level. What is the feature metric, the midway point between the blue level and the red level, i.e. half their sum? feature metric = 8.8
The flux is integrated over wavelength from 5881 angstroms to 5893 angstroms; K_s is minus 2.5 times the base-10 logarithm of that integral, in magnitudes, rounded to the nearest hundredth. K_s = -5.00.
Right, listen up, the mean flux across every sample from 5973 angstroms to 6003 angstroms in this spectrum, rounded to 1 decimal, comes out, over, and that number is 9.7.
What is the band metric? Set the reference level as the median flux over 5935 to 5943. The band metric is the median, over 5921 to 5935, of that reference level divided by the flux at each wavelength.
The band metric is 0.99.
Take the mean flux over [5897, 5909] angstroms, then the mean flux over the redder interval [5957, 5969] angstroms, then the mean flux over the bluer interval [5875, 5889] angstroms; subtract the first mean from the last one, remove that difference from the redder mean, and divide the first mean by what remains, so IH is 0.92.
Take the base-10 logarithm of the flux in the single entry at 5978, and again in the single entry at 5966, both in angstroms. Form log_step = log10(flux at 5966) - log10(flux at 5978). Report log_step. 0.01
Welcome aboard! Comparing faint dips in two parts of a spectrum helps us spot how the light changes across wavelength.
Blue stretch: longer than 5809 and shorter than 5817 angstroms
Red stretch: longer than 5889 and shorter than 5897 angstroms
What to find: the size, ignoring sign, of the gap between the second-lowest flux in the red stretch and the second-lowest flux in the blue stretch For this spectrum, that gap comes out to 2.9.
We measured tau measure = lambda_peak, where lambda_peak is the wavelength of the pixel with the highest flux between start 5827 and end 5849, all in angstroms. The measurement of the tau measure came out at 5828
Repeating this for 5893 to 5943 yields 5934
